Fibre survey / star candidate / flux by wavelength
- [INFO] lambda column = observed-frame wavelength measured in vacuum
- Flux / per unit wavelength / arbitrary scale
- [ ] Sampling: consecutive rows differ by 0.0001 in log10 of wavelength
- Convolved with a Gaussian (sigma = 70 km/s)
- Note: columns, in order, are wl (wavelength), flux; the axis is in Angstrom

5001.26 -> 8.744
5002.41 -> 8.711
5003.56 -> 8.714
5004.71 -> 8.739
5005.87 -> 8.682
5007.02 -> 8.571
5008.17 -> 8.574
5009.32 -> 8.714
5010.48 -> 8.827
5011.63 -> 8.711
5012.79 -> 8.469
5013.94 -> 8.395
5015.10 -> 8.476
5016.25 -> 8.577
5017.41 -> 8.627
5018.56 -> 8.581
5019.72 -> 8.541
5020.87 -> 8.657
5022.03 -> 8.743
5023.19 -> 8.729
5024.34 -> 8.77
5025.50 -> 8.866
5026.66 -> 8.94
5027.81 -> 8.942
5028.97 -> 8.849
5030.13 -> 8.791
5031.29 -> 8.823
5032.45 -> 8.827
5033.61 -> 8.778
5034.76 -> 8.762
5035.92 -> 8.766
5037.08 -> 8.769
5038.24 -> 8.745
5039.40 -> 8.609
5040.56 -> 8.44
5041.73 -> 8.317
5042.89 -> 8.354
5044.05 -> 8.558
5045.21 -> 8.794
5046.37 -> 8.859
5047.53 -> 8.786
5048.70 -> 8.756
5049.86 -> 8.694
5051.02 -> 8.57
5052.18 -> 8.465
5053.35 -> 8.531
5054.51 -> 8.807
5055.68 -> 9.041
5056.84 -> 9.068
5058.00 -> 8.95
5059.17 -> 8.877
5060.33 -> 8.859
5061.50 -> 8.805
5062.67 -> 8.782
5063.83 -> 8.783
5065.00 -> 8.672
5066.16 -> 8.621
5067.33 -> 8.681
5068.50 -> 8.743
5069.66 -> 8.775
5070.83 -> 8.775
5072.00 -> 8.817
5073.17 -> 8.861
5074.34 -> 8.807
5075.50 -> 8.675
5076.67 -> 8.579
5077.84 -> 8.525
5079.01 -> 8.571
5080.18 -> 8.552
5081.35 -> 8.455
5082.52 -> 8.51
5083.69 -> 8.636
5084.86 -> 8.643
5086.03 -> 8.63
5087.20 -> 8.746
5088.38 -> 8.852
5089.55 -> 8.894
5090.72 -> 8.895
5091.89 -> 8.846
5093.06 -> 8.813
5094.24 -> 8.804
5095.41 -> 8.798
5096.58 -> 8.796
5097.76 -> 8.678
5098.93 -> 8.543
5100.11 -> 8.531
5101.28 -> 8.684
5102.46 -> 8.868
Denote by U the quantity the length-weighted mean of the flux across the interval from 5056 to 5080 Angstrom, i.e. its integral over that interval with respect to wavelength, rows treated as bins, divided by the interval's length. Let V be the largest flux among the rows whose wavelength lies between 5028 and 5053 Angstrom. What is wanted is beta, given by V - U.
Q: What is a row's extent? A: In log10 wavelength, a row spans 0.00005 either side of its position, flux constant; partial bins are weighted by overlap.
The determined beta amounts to 0.10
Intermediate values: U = 8.76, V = 8.859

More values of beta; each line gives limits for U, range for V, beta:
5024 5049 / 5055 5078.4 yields 0.34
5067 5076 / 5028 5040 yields 0.07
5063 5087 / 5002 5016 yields 0.16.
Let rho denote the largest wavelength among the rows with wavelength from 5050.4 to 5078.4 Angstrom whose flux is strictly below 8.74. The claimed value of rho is 5077.84 Angstrom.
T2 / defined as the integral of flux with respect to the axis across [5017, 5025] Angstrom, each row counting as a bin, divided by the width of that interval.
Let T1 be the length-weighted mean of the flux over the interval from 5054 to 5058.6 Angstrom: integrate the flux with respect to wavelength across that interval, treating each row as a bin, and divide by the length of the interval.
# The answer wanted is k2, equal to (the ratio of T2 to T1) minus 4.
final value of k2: -3.03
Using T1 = 8.96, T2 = 8.67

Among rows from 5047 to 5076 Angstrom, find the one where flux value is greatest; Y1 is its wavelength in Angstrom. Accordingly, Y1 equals 5056.84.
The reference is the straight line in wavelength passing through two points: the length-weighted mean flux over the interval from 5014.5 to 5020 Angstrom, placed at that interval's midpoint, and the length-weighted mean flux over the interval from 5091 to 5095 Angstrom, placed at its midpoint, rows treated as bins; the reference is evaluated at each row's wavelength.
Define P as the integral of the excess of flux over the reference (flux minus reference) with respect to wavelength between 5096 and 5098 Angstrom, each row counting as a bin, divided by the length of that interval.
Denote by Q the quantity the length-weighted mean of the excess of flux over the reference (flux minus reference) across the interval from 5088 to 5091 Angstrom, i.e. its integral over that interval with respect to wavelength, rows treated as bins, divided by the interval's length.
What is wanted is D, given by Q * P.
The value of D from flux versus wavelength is -0.0062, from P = -0.09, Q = 0.066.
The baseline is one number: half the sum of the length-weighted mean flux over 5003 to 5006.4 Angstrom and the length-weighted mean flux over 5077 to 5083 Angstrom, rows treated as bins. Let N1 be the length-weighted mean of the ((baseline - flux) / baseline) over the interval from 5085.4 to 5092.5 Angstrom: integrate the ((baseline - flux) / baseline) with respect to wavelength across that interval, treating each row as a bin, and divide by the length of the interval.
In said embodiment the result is -0.023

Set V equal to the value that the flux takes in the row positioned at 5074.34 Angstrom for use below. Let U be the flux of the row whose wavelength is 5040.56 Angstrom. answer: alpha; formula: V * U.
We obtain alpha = 74.3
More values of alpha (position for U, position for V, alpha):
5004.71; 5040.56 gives 73.8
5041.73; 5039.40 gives 71.6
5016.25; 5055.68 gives 77.5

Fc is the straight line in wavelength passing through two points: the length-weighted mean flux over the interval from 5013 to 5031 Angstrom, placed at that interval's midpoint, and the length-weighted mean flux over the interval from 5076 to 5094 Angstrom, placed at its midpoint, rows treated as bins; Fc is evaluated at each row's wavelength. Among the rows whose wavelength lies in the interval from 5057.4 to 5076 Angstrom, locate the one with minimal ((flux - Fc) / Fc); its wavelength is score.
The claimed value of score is 5066.16 Angstrom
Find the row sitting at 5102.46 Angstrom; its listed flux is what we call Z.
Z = 8.868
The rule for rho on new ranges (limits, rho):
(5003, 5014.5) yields 5013.94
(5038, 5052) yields 5051.02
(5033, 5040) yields 5039.40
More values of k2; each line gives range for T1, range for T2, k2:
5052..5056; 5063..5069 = -3.00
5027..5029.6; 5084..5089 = -3.02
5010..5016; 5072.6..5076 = -2.97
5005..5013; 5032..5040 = -2.99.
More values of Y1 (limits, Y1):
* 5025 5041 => 5027.81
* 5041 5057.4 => 5056.84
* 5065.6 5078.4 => 5073.17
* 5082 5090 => 5089.55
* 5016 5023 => 5022.03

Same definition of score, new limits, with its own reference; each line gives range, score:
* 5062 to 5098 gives 5081.35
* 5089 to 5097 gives 5096.58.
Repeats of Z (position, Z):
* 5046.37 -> 8.859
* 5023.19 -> 8.729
